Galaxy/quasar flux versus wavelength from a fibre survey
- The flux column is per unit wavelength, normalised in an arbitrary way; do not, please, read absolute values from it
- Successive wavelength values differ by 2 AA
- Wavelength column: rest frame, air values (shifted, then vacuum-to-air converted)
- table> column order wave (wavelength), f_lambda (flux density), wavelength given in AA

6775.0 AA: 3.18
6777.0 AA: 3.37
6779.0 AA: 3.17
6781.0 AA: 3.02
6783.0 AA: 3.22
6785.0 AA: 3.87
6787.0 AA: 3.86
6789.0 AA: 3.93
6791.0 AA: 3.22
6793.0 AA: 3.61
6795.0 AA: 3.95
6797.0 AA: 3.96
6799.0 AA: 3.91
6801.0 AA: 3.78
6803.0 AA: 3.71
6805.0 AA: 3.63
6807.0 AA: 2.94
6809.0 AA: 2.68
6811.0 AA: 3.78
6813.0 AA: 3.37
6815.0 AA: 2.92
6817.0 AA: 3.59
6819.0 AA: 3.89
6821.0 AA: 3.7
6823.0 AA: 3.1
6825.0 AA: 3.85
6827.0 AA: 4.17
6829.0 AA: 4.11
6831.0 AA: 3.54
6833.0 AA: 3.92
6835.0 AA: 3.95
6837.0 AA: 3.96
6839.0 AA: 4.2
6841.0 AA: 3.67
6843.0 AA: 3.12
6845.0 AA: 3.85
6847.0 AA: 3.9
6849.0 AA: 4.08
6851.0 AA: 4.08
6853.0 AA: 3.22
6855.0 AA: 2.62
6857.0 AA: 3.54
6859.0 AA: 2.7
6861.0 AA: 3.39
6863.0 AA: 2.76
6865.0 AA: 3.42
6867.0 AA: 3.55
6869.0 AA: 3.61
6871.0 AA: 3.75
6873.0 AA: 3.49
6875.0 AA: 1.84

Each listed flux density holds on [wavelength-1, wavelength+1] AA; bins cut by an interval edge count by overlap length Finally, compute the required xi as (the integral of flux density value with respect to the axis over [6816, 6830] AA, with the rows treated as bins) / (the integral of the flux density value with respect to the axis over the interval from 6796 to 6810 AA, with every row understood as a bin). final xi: 1.07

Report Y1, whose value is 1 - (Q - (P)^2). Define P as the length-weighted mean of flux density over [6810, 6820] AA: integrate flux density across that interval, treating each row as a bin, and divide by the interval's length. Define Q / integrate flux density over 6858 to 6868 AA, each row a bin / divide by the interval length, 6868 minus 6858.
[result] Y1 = 10.2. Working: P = 3.51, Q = 3.2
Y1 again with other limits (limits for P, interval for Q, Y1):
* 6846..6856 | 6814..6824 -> 10.4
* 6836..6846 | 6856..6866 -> 12.0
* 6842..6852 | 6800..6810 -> 12.1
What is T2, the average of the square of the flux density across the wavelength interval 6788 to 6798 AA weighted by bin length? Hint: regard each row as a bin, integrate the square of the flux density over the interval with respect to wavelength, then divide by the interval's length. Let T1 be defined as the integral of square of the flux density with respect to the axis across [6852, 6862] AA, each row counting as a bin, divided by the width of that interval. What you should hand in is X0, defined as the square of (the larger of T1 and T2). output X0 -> 197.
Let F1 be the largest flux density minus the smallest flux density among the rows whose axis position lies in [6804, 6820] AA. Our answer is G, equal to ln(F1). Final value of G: 0.2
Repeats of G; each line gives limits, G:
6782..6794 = -0.3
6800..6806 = -1.9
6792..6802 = -1.0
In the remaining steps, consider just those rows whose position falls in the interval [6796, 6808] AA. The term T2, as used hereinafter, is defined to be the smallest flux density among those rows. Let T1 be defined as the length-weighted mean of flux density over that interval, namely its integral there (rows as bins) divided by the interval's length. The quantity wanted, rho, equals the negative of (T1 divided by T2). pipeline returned -1.24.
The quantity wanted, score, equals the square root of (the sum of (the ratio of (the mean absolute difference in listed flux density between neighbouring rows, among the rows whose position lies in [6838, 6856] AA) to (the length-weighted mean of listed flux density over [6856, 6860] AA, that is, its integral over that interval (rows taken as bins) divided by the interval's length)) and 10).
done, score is 3.18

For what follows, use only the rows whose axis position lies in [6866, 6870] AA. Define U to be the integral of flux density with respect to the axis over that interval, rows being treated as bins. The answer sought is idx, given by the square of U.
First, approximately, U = 14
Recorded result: 205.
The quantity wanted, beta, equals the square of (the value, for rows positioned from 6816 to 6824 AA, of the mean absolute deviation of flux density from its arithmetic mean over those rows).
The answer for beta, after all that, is 0.06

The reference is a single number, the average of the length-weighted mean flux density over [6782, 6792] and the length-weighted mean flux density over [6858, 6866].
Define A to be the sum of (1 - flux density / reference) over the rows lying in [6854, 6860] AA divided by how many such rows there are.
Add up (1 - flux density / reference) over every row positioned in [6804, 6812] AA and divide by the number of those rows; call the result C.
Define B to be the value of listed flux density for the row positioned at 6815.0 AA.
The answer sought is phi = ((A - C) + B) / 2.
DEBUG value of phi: 1.51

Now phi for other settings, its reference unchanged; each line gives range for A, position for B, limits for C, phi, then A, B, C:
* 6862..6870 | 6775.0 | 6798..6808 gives 1.63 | 0.00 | 3.18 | -0.07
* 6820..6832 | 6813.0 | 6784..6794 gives 1.68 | -0.12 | 3.37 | -0.11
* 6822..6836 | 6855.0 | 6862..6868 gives 1.23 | -0.14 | 2.62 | 0.03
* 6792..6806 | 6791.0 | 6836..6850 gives 1.61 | -0.13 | 3.22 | -0.14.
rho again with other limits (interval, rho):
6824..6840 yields -1.12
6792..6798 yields -1.06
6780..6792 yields -1.17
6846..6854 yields -1.19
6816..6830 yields -1.22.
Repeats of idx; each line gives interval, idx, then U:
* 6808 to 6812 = 167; 13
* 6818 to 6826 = 846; 29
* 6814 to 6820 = 433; 21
